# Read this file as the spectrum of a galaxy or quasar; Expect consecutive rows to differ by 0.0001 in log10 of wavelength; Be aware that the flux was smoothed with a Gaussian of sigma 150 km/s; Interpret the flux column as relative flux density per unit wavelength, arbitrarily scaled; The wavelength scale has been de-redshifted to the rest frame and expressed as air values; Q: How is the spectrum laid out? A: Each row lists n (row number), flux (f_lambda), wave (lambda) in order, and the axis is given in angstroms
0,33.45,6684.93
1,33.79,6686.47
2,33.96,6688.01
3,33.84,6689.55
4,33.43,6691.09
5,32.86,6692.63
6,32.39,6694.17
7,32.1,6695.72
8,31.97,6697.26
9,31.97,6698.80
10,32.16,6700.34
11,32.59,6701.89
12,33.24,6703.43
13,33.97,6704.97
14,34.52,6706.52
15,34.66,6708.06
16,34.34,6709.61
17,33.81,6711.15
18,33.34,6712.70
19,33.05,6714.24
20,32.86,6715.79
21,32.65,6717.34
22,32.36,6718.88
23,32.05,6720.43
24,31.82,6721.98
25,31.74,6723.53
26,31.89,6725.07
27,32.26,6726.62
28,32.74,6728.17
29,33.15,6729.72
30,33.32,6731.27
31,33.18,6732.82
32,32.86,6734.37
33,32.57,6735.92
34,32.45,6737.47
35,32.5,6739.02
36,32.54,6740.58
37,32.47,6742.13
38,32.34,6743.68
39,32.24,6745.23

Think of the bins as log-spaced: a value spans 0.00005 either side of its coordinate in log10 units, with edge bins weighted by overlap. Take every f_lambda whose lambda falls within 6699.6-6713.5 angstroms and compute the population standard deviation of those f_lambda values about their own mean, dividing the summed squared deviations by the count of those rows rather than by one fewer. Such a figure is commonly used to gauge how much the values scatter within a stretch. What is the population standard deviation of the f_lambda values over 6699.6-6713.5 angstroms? 0.82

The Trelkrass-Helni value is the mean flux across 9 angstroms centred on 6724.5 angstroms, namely 32.1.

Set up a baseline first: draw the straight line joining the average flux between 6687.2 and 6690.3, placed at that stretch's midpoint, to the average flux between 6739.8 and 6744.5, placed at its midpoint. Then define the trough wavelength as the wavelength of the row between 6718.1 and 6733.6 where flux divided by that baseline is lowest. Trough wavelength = 6723.53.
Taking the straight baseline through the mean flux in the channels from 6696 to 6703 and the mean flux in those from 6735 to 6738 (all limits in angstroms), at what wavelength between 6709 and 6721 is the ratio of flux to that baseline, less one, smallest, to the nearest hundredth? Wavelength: 6720.43 angstroms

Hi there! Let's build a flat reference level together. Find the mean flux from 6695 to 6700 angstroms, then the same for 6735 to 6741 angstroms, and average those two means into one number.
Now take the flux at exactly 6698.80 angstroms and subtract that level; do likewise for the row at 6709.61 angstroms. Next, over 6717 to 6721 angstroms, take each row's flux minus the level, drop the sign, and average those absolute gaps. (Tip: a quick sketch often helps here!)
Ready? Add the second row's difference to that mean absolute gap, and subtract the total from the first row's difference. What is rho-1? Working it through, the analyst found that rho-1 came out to -2.6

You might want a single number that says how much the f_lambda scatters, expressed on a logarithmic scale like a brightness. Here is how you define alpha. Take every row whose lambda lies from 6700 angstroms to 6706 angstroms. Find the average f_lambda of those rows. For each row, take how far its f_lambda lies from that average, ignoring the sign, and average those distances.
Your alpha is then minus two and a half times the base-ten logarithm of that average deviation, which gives 0.5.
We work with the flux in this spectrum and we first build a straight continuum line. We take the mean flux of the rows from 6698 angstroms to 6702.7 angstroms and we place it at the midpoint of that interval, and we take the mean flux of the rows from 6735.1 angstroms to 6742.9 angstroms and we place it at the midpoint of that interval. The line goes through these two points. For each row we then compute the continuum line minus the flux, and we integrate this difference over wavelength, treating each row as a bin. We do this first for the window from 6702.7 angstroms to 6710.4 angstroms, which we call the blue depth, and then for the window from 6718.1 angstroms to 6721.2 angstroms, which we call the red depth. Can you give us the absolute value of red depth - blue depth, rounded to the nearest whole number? 15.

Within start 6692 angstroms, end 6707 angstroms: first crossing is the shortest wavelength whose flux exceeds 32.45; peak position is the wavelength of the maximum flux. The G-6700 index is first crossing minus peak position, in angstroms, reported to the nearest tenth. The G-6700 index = -13.9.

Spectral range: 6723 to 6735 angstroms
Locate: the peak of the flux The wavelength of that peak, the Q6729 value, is 6731.27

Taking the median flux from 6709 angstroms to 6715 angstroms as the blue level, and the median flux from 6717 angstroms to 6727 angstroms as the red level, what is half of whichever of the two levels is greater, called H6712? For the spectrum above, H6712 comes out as 16.8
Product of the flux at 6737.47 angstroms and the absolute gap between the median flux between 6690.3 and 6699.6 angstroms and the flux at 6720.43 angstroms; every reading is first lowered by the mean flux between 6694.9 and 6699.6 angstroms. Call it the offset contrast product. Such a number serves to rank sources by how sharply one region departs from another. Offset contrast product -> 0.09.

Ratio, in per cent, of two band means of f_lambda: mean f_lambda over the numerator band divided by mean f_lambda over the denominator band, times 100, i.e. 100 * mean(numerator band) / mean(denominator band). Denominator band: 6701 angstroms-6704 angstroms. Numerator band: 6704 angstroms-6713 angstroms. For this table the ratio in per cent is 104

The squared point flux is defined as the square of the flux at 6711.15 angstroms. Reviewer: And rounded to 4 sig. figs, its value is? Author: 1143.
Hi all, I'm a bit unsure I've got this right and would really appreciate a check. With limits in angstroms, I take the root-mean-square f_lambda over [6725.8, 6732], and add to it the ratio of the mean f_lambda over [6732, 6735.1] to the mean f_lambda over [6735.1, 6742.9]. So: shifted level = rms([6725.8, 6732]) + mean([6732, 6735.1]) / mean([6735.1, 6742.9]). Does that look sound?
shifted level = 33.9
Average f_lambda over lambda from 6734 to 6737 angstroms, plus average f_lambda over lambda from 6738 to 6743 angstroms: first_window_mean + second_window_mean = 65.2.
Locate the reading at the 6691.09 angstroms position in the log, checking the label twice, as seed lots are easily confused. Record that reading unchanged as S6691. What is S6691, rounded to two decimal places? 33.43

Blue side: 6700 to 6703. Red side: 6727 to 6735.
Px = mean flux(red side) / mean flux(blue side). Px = 1.02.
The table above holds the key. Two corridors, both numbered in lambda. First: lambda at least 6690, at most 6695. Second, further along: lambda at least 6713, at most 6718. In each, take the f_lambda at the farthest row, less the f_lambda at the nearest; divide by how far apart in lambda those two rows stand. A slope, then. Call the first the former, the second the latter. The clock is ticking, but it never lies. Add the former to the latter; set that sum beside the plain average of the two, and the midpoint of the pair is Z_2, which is -0.4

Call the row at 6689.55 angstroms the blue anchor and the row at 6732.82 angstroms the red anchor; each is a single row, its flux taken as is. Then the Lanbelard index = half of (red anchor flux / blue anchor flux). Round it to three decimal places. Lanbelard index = 0.490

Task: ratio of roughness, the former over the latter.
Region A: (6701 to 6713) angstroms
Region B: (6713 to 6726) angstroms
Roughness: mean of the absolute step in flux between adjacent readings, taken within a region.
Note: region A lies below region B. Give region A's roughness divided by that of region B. 2.3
